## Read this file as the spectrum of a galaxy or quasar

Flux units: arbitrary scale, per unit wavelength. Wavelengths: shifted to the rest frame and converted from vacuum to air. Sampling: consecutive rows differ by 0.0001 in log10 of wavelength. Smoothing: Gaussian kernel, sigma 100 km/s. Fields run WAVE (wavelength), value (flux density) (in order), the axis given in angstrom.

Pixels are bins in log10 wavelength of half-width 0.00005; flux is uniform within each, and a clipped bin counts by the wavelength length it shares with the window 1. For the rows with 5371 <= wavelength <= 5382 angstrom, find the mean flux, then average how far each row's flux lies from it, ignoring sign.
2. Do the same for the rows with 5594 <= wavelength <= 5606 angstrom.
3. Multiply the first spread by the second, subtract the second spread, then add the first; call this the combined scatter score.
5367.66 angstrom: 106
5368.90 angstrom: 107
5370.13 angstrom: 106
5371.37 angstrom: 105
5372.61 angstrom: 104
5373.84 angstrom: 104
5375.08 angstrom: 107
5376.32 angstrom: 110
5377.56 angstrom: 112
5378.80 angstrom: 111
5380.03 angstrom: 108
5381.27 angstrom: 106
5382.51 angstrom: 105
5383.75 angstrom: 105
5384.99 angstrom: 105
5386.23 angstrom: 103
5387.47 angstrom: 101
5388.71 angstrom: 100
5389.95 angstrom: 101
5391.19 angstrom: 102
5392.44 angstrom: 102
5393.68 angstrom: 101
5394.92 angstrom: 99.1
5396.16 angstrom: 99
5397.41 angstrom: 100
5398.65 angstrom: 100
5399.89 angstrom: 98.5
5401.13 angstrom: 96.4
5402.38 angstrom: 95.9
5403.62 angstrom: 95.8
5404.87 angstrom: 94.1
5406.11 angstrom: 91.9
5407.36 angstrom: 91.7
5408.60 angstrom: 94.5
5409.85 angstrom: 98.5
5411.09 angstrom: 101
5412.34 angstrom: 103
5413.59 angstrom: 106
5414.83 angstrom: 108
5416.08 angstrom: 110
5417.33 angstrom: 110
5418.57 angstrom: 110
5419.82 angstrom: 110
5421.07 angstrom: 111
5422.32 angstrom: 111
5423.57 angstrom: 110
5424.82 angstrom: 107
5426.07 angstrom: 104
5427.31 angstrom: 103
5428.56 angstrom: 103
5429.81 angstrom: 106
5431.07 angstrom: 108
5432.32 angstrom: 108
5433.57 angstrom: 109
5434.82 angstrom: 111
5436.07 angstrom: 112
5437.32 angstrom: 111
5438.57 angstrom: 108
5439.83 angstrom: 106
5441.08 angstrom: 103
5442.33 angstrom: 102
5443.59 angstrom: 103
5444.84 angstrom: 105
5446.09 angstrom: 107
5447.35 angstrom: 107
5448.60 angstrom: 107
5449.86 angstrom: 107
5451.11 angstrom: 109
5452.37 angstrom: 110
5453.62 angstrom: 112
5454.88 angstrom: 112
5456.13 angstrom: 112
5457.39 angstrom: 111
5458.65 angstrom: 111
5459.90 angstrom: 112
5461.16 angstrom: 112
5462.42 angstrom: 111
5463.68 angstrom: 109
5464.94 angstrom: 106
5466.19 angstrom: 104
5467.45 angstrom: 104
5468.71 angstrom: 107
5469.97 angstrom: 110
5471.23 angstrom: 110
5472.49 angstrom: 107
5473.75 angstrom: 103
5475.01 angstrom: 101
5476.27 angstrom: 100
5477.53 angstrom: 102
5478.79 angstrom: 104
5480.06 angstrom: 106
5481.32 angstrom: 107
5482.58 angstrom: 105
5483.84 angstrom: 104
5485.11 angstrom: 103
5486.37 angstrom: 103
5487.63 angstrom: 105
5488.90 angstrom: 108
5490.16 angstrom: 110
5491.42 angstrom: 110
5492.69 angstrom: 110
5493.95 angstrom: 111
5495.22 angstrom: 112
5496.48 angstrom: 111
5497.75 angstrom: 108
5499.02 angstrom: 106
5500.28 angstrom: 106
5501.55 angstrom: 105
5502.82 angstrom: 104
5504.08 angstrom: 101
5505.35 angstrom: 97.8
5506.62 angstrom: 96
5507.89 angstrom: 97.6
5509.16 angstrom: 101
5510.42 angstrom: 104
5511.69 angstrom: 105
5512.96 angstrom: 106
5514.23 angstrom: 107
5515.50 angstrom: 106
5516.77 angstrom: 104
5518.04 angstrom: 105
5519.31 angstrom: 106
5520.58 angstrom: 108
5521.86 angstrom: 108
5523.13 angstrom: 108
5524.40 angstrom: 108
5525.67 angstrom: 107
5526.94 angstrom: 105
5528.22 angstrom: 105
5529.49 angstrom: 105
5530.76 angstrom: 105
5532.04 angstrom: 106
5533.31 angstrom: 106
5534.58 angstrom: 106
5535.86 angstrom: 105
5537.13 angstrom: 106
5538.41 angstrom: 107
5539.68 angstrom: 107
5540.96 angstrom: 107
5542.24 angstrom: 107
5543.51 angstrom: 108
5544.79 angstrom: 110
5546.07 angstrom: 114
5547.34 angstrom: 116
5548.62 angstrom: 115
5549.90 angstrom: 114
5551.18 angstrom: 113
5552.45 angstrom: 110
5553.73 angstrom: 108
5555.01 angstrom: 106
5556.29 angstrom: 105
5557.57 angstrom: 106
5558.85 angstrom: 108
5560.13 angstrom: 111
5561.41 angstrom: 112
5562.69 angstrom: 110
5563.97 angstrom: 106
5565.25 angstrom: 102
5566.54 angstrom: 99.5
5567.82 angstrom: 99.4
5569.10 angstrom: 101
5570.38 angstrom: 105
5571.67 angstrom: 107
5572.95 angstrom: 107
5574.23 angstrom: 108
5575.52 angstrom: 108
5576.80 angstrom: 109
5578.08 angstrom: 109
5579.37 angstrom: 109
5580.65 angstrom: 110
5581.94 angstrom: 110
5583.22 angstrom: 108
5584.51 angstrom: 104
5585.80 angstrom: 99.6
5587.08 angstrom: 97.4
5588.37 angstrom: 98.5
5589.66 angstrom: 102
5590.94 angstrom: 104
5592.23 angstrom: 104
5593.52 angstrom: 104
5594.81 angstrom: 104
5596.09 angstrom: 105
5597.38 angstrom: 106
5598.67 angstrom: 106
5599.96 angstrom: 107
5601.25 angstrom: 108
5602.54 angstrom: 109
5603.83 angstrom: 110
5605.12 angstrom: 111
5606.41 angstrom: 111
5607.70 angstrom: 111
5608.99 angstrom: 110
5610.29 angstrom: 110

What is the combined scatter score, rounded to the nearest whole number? 5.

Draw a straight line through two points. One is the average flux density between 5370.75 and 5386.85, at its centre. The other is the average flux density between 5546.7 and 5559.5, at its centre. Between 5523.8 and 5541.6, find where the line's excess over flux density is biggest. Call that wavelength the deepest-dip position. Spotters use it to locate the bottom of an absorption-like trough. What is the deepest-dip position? 5535.86 angstrom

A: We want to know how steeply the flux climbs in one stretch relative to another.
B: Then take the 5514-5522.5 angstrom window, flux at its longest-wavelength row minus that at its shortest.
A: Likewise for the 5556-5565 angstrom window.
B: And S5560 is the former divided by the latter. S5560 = 1.0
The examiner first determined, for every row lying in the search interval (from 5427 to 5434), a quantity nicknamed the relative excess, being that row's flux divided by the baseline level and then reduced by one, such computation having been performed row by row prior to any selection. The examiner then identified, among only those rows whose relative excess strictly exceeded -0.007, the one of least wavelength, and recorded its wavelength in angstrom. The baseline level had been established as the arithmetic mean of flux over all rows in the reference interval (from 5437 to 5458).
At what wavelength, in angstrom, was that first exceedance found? 5431.07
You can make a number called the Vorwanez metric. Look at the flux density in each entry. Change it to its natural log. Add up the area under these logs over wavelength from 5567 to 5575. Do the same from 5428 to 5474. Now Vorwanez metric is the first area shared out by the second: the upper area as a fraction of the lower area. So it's 0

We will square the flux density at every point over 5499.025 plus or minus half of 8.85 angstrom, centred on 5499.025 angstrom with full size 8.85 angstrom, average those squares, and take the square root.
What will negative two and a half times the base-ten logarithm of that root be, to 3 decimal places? -5.078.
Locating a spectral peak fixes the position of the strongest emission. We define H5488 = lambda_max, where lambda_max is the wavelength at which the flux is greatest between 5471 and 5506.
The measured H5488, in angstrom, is 5495.22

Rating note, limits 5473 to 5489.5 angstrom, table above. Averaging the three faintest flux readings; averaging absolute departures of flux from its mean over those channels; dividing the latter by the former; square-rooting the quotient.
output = 0.133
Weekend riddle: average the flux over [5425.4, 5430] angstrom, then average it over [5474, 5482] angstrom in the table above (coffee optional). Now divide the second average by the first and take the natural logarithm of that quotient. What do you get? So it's -0.01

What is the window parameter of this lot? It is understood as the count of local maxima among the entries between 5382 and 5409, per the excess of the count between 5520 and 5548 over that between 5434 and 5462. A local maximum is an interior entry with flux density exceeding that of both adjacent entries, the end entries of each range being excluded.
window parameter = 0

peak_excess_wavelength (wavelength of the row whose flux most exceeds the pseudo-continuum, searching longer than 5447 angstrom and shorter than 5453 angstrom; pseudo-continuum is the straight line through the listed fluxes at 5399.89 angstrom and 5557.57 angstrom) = 5452.37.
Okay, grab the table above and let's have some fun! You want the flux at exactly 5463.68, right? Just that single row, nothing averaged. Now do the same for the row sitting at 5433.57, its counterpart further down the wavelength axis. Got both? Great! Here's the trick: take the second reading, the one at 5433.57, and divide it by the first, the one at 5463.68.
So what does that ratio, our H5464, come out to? 1.000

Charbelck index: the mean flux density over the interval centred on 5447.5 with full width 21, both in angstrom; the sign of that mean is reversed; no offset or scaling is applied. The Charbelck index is -108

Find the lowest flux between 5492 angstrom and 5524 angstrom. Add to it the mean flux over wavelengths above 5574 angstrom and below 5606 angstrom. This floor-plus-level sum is 202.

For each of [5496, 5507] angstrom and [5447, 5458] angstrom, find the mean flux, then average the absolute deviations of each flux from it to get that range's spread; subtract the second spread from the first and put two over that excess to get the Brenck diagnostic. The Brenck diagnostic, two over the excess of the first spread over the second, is 1.1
